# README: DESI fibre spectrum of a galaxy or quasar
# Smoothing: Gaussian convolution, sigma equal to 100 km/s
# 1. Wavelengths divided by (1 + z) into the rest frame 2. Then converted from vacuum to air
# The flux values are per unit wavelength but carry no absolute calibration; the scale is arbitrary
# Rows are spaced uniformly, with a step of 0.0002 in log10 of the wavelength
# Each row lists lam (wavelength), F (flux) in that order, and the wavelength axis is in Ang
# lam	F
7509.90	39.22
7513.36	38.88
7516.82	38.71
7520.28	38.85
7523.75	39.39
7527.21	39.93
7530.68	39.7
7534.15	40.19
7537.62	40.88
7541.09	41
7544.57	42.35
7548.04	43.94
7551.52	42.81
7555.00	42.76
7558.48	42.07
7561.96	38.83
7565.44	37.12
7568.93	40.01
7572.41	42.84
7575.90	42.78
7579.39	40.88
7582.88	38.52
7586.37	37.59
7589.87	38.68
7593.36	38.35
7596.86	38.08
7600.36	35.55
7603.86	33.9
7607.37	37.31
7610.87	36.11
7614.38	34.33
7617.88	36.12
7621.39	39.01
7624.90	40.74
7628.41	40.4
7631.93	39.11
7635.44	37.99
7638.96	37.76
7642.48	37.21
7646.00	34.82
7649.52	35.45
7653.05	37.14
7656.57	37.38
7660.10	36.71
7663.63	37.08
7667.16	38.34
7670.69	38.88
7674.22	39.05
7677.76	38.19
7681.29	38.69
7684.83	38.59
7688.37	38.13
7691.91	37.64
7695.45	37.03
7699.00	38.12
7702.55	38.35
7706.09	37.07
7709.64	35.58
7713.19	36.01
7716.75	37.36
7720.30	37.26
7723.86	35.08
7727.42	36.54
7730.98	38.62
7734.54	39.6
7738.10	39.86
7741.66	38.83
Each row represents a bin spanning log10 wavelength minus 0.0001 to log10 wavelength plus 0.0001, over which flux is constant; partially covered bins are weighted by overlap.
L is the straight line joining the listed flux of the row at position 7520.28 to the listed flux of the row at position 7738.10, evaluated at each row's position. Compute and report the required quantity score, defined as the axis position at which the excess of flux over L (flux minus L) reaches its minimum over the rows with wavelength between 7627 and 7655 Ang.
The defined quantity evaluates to 7646.00 Ang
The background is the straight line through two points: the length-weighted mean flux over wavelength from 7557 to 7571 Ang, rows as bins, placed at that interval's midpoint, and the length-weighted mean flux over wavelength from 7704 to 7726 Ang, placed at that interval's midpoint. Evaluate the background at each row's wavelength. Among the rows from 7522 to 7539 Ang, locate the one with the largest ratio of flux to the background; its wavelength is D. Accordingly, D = 7537.62 Ang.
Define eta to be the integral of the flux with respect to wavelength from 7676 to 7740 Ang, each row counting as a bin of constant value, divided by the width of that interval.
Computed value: 37.7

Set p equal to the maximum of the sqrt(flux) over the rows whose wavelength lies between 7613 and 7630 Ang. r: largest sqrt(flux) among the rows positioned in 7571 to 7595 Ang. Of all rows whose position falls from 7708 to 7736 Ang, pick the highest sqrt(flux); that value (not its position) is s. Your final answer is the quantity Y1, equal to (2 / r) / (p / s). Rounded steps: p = 6.38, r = 6.5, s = 6.29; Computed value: 0.301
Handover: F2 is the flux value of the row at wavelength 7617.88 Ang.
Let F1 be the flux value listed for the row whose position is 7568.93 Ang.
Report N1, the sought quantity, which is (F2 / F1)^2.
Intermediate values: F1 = 40.01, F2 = 36.12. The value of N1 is 0.82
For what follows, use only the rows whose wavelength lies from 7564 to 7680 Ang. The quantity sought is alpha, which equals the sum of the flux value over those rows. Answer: 1253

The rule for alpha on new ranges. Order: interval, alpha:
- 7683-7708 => 265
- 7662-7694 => 345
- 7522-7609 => 995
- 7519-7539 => 239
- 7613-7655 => 450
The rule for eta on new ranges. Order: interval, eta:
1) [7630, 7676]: 37.5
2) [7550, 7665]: 38.3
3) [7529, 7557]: 41.7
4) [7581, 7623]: 37.0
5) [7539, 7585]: 41.2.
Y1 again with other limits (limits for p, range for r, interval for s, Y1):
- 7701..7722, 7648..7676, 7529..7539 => 0.330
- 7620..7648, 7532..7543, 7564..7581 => 0.320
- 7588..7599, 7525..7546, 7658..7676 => 0.309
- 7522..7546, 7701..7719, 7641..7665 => 0.303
